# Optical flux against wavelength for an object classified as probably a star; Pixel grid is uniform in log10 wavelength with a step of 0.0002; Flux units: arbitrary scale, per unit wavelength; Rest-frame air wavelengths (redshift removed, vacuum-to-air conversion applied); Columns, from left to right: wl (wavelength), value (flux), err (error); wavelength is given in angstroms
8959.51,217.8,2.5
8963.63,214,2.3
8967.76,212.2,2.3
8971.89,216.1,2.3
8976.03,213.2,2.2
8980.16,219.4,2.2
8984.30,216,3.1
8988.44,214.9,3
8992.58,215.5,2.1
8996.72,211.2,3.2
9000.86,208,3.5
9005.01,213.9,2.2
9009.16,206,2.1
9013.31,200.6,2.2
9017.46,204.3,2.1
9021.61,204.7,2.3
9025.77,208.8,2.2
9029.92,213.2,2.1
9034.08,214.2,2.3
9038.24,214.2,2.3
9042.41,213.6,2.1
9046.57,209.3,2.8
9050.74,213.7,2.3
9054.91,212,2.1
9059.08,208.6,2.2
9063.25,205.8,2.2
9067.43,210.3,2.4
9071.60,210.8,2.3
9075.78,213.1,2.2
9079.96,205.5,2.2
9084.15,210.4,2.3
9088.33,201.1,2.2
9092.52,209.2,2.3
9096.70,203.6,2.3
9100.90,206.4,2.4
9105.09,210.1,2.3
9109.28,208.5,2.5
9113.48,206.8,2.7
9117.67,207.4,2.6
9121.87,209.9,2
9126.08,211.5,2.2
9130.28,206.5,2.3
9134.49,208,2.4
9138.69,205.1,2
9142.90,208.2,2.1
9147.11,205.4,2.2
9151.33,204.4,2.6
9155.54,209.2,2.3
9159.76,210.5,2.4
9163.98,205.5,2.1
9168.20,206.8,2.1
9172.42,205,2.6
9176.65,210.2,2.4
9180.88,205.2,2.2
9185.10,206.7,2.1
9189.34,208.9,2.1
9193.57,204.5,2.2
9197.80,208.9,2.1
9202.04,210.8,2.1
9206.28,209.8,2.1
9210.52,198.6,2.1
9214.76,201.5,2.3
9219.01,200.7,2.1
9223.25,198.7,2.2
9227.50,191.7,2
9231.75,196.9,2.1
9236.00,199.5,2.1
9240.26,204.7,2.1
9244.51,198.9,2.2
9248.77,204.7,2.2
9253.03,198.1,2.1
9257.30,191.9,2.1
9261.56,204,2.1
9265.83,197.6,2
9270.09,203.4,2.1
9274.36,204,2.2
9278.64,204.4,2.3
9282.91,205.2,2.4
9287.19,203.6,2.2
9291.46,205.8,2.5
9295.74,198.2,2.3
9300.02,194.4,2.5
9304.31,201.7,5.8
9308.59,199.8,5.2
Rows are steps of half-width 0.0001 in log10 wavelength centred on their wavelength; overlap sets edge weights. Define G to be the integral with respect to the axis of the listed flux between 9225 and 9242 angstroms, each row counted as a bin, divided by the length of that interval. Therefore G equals 198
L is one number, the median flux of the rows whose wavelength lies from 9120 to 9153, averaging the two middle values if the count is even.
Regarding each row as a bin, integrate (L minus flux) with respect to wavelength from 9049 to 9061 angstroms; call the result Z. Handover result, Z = -50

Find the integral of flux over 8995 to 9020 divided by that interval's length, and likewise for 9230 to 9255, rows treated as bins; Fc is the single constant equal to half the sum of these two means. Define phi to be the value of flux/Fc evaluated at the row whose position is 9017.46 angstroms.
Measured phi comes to 1.00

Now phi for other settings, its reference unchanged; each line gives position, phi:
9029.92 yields 1.05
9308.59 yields 0.98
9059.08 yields 1.02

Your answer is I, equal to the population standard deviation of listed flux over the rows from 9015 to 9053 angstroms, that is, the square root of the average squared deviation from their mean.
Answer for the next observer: 3.8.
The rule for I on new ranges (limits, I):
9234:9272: 4.0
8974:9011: 3.9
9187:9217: 4.3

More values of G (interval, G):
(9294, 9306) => 198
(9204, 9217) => 203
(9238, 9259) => 200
